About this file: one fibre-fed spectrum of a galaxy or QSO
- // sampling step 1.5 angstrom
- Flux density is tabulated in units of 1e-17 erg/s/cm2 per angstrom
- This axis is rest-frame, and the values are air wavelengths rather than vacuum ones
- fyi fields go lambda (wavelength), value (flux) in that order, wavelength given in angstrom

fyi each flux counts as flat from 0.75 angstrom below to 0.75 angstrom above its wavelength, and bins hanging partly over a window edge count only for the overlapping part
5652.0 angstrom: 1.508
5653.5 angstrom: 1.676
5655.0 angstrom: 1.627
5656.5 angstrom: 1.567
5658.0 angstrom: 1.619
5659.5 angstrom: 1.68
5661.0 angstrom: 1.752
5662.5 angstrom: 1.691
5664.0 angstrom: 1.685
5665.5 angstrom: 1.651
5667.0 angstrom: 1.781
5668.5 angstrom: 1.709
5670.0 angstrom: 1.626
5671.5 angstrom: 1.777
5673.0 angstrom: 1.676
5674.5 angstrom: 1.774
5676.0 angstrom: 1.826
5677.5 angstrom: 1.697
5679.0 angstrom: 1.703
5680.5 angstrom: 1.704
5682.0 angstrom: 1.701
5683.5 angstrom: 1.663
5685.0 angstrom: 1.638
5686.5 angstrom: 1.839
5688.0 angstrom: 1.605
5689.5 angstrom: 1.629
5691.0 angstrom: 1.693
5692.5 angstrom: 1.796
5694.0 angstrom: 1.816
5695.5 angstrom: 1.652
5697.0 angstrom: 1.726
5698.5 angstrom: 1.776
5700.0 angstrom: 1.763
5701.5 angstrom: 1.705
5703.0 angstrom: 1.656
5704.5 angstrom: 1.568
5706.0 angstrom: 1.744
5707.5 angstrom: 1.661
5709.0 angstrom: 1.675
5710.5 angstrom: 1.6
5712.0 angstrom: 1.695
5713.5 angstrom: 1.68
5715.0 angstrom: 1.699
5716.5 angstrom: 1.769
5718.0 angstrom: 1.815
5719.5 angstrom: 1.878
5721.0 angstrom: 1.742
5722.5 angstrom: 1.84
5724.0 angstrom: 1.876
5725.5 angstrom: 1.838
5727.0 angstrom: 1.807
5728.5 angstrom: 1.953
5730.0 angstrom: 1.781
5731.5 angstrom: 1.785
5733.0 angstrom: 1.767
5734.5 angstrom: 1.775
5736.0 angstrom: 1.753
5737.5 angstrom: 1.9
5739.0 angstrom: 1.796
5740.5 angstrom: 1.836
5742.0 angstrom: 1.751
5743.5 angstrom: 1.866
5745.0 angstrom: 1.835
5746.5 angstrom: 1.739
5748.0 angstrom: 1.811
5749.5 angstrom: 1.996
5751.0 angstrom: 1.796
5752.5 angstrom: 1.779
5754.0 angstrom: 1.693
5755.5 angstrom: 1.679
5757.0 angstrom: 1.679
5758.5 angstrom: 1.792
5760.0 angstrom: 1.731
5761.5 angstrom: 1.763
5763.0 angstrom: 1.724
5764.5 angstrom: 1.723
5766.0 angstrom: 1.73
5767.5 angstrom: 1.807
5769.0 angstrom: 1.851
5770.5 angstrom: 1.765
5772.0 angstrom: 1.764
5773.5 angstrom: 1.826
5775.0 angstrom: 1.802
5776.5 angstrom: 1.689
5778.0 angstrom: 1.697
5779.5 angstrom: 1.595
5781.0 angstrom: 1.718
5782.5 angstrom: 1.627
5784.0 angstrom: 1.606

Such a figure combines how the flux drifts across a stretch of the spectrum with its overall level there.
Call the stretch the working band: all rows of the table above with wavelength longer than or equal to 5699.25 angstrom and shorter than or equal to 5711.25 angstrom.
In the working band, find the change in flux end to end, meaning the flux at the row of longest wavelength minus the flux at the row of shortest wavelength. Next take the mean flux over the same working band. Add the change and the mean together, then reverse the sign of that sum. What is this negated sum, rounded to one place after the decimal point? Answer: -1.5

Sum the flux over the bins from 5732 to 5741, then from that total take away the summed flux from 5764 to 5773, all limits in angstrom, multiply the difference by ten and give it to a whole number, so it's 2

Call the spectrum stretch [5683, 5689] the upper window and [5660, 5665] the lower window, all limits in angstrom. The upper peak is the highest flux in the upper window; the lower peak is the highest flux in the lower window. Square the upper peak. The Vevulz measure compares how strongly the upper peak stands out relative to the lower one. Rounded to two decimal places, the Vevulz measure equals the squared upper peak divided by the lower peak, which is 1.93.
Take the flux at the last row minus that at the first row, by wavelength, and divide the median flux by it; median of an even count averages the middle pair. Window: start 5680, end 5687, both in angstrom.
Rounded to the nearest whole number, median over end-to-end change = 13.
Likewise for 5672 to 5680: 63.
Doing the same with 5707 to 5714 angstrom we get 88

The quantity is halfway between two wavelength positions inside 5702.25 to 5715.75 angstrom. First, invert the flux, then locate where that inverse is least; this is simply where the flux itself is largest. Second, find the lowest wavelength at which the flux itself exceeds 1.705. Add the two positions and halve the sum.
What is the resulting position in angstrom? 5706.0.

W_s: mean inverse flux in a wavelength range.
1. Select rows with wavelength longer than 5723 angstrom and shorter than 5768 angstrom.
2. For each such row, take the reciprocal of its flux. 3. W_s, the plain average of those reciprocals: 0.559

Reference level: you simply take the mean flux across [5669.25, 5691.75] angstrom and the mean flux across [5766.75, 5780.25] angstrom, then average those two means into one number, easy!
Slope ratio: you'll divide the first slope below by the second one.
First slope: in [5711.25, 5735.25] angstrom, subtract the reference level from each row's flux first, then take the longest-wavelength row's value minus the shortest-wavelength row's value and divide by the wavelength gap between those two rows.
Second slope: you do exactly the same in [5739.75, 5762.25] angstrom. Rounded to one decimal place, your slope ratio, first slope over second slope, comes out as -1.0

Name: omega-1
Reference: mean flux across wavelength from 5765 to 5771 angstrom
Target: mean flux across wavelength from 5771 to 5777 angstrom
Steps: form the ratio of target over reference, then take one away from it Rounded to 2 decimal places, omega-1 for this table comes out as -0.01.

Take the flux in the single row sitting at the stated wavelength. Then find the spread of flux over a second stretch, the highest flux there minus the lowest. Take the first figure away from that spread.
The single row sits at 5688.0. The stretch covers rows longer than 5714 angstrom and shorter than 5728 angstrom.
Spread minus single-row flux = -1.43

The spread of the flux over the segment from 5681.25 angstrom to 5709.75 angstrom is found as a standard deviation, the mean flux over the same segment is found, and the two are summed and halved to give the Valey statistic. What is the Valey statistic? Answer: 0.89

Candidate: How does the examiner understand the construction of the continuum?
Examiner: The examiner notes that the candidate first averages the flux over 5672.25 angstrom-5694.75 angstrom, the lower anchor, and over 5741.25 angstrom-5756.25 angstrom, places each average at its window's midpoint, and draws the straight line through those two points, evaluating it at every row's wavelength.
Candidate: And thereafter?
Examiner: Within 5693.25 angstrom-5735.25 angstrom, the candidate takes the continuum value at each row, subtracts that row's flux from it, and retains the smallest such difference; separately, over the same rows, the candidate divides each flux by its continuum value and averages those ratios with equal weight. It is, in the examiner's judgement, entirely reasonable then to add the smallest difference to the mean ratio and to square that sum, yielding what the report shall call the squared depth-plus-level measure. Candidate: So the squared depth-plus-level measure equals 0.67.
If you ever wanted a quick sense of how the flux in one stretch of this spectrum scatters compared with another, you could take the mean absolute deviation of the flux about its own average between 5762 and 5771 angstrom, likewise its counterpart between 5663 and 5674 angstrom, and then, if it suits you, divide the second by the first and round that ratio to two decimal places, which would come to 1.13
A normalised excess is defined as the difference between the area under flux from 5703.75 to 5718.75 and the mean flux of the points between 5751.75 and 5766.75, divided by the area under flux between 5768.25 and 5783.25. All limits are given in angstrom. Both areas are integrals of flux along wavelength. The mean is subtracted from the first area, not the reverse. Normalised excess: 0.909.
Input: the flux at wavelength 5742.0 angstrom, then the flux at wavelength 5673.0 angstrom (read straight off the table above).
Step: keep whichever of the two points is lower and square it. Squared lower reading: 2.81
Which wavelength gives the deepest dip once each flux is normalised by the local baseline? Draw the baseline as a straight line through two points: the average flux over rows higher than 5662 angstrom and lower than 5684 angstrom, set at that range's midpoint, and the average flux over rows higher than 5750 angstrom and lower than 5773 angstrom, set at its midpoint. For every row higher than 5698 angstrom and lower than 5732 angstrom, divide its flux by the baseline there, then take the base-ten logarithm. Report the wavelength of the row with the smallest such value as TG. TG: 5704.5 angstrom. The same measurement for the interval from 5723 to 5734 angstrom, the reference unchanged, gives 5733.0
